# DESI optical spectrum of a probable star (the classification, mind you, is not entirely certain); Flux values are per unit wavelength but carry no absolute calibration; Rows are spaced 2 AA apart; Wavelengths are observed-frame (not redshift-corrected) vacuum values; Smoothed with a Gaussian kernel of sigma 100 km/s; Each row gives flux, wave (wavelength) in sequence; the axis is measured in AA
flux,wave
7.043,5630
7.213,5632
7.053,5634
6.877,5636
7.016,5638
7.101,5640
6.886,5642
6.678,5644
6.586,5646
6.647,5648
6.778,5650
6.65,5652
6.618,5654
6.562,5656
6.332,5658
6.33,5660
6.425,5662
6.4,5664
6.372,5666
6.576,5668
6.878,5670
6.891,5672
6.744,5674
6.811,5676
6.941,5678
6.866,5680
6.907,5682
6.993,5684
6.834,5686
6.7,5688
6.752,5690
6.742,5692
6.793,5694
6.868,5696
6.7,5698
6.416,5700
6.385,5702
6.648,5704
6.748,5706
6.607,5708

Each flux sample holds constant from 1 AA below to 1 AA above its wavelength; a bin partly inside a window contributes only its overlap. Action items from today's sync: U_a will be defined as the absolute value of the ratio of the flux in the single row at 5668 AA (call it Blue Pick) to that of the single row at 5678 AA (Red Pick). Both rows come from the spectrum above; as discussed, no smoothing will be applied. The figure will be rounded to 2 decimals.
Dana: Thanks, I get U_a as 0.95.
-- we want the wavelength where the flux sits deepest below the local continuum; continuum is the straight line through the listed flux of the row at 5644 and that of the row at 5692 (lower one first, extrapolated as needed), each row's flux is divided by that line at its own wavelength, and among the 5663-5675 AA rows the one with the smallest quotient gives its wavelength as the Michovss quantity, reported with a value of 5666 AA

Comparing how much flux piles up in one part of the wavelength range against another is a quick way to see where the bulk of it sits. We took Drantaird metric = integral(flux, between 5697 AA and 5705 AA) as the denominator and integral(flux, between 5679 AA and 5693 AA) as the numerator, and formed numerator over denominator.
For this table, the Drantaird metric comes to 1.8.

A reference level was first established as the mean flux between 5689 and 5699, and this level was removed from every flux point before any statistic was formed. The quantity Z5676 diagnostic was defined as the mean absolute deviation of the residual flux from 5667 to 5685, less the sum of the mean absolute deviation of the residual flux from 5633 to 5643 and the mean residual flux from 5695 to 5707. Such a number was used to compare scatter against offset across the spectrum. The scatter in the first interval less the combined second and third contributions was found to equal 0.15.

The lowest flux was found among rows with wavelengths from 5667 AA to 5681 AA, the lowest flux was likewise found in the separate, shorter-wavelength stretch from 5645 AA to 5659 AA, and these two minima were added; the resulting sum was 12.9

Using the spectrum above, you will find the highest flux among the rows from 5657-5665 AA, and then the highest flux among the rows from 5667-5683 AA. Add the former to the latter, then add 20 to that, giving 33.4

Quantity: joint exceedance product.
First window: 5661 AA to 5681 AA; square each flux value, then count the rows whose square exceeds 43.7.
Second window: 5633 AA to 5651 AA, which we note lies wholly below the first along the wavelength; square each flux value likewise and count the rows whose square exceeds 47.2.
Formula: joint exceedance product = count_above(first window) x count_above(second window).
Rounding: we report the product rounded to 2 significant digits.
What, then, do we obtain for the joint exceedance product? 30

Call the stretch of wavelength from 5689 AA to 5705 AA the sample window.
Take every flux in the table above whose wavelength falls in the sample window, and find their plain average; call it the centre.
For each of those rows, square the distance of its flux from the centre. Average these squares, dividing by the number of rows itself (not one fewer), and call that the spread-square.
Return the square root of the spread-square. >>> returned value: 0.16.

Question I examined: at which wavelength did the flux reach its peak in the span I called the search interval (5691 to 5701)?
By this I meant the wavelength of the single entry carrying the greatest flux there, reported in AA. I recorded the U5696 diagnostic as 5696 AA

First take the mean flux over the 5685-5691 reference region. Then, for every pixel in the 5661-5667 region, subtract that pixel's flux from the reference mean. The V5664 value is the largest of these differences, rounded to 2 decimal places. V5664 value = 0.39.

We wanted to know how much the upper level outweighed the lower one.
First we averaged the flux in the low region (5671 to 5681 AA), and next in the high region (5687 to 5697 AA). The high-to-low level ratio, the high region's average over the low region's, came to 0.99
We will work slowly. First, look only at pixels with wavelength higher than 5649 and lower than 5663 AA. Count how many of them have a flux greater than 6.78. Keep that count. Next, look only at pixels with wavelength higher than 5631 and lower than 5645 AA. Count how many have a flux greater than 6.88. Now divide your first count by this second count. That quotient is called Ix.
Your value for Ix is 0.0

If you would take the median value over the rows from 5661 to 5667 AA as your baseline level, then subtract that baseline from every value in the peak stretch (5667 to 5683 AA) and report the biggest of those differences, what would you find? 0.541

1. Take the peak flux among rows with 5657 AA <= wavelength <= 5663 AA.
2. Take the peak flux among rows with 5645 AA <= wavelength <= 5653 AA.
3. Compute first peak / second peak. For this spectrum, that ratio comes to 0.95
